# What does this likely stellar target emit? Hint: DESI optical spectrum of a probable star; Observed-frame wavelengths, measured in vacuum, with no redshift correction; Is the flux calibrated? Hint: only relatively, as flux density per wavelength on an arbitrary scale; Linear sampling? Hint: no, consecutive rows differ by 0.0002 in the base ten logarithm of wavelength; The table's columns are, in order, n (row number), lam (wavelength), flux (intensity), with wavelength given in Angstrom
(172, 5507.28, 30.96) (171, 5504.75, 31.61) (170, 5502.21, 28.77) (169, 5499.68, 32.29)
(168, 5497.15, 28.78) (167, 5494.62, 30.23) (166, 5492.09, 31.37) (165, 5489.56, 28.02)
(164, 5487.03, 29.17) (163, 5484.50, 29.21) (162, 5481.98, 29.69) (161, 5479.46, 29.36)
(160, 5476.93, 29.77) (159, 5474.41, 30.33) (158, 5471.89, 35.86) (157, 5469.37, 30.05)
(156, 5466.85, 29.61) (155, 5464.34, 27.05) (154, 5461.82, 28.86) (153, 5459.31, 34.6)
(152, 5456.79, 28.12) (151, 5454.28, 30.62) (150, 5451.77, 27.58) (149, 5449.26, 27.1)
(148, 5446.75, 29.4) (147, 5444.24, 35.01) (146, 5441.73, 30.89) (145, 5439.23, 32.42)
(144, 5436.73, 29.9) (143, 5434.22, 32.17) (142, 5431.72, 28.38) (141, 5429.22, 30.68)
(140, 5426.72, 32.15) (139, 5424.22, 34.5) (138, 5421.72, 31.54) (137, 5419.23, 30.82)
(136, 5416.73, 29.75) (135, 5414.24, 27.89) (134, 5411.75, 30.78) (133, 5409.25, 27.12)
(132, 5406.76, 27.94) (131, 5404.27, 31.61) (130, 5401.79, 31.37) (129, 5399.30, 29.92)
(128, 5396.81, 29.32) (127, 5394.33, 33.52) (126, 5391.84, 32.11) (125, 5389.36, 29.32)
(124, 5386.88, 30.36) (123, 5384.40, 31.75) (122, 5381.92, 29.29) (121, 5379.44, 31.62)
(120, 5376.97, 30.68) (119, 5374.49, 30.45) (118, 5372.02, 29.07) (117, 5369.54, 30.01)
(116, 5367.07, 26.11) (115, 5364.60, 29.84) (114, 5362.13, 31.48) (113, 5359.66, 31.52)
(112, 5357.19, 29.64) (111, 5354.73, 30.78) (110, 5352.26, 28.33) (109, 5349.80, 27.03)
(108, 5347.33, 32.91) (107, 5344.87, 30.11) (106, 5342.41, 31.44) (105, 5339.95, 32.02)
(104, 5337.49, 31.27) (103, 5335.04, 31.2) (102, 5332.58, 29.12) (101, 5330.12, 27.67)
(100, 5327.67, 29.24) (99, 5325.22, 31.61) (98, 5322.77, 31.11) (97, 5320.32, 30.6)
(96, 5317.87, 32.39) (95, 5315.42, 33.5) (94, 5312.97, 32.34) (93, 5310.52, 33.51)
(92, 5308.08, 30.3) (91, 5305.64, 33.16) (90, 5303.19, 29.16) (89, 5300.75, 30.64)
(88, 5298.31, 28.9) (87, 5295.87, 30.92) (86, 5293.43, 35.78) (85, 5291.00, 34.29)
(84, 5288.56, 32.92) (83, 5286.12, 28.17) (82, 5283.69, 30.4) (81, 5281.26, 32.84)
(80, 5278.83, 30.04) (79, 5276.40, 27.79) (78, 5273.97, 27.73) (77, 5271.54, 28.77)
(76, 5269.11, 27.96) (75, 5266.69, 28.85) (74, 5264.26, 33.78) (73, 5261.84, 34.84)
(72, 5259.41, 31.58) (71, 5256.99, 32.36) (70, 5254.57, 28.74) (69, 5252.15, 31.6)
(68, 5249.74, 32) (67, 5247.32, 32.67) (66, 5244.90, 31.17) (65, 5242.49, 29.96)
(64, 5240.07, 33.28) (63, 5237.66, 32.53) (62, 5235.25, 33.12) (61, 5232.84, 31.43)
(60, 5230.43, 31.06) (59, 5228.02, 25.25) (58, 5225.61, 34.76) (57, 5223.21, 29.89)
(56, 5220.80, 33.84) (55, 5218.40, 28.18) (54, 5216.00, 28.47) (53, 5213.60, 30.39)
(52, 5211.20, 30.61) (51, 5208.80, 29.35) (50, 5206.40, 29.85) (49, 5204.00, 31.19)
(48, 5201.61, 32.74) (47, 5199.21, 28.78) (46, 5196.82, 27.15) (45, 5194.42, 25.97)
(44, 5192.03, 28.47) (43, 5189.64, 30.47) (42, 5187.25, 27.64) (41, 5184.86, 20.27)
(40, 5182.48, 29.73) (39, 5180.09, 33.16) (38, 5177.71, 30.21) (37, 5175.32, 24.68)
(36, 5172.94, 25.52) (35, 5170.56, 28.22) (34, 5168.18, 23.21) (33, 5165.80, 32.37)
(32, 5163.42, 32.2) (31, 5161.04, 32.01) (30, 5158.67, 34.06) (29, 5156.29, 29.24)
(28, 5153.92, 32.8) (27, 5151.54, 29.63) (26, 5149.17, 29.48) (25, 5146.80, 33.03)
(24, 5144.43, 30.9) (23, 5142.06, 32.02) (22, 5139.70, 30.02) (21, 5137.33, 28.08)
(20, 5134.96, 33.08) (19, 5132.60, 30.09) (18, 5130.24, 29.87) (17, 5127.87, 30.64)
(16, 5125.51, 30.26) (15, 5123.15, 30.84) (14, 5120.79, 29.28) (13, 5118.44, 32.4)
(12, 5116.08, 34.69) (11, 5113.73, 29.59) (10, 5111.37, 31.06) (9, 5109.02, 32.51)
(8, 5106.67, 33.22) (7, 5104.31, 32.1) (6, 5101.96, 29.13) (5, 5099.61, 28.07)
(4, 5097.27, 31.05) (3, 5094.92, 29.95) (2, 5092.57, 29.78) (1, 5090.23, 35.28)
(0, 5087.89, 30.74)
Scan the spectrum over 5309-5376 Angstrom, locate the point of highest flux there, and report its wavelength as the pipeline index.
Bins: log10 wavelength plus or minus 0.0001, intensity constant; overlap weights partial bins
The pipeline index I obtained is 5310.52 Angstrom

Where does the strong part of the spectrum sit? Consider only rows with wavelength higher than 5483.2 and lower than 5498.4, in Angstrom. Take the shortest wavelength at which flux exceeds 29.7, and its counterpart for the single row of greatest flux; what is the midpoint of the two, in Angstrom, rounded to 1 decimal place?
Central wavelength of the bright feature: 5492.1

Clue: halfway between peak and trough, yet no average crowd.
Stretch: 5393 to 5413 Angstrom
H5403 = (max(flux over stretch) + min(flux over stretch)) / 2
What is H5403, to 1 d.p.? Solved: 30.3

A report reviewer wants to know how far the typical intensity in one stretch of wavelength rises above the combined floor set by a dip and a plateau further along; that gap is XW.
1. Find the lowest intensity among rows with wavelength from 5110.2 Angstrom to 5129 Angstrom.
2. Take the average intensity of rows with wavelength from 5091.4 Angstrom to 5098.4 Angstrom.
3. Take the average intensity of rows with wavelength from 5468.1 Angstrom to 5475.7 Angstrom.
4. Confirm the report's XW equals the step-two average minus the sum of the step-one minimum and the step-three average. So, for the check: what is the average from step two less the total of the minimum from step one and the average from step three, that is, -31.1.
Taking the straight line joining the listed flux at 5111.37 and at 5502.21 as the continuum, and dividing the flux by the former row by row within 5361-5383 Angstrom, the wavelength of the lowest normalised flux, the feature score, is 5367.07 Angstrom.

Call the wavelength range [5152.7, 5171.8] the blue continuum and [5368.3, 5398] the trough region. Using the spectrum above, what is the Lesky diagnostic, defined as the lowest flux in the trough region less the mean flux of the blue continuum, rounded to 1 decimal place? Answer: -1.4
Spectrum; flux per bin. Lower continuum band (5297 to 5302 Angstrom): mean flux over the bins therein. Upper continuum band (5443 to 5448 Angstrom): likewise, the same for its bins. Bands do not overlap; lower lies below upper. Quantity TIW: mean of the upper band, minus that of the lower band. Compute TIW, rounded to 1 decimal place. 2.4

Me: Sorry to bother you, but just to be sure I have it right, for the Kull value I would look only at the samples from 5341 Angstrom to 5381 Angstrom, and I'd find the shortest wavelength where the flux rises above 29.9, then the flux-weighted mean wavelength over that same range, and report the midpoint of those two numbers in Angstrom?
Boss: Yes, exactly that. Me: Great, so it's 5351.6 Angstrom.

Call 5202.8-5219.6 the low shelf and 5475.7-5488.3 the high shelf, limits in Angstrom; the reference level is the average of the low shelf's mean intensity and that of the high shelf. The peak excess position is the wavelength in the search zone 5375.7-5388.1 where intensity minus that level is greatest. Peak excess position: 5384.40 Angstrom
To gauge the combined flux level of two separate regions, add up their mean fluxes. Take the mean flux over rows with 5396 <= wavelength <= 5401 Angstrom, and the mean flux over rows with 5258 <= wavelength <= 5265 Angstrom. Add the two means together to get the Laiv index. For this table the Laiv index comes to 63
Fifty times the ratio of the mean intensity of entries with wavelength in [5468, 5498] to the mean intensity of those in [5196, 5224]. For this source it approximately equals 50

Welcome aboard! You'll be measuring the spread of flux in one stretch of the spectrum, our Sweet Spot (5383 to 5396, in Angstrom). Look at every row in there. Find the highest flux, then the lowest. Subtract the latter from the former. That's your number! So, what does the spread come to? 4.2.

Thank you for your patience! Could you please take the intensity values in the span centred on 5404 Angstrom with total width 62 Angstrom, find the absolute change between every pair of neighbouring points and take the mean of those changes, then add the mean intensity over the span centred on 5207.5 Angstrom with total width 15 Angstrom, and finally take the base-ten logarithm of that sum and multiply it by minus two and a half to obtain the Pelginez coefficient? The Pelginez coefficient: -3.78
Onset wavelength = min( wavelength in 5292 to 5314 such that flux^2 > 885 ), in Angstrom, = 5293.43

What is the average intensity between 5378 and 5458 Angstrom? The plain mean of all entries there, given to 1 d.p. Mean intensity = 30.5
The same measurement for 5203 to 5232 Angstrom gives 30.2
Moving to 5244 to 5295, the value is 31.2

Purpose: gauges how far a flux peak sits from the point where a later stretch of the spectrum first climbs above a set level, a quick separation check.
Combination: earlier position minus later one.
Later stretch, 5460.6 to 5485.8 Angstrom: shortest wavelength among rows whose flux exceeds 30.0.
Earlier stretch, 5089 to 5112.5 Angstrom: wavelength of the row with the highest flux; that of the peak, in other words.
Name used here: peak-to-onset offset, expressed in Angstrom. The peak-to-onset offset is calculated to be -379.1 Angstrom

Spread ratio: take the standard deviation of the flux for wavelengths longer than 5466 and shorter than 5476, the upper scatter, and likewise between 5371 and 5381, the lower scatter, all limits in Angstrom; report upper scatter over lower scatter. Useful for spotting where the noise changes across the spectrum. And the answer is 2.8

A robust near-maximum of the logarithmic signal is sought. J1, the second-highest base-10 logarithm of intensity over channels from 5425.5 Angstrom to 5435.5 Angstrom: 1.507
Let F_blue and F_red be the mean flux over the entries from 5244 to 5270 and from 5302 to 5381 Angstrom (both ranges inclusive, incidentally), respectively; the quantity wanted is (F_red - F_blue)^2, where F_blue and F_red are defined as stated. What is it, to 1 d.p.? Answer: 0.7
